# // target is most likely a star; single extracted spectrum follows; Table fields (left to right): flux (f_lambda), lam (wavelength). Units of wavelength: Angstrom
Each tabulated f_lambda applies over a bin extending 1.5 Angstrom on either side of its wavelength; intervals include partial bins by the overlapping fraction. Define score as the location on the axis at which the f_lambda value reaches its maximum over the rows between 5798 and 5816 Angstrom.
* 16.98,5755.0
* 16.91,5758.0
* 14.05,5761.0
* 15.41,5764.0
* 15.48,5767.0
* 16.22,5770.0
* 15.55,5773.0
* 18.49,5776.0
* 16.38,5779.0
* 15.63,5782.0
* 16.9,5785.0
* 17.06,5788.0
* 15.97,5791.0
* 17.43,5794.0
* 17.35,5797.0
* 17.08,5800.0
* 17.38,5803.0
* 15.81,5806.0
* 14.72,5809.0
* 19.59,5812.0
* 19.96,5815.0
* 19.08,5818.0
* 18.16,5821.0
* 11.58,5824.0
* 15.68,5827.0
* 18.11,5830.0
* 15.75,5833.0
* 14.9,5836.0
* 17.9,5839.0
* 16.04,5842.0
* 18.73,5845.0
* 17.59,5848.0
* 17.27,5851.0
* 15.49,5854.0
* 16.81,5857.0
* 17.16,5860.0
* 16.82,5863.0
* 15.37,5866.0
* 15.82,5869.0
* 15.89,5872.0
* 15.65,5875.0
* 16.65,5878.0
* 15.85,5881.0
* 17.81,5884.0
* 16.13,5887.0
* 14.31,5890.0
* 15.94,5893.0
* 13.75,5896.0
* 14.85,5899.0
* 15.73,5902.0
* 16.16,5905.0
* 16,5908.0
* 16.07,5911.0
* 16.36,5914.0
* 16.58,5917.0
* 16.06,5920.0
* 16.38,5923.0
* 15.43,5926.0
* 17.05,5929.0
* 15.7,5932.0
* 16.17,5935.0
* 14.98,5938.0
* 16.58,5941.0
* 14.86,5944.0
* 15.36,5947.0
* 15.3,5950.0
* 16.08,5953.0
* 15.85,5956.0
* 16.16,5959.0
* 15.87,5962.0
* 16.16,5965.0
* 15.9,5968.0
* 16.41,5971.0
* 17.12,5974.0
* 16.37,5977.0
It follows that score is 5815.0 Angstrom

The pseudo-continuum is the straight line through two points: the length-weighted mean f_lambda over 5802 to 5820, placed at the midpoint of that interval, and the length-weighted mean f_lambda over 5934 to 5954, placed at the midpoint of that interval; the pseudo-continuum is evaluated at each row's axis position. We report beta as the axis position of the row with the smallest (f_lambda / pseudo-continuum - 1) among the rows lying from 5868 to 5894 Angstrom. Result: 5890.0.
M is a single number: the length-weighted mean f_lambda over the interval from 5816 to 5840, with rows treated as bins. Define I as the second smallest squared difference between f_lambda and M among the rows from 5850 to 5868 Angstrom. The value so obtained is 0.15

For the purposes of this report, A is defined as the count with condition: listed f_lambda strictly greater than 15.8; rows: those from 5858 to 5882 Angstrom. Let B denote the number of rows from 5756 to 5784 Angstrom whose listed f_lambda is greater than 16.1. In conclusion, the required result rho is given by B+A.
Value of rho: 10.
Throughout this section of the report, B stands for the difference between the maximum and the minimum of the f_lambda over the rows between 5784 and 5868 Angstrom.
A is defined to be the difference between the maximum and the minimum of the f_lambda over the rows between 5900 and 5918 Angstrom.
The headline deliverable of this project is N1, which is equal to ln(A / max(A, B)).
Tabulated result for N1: -2.3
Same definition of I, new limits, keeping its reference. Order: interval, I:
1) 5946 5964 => 0.13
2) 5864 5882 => 0.30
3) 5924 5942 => 0.07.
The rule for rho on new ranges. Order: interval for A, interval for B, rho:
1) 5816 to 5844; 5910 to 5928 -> 8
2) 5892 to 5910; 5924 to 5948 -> 6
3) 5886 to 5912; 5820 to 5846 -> 9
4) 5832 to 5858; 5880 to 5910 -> 9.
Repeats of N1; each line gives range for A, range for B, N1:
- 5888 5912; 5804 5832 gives -1.2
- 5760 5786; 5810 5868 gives -0.6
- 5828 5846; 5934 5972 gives 0.0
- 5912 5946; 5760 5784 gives -0.7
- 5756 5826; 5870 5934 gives 0.0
